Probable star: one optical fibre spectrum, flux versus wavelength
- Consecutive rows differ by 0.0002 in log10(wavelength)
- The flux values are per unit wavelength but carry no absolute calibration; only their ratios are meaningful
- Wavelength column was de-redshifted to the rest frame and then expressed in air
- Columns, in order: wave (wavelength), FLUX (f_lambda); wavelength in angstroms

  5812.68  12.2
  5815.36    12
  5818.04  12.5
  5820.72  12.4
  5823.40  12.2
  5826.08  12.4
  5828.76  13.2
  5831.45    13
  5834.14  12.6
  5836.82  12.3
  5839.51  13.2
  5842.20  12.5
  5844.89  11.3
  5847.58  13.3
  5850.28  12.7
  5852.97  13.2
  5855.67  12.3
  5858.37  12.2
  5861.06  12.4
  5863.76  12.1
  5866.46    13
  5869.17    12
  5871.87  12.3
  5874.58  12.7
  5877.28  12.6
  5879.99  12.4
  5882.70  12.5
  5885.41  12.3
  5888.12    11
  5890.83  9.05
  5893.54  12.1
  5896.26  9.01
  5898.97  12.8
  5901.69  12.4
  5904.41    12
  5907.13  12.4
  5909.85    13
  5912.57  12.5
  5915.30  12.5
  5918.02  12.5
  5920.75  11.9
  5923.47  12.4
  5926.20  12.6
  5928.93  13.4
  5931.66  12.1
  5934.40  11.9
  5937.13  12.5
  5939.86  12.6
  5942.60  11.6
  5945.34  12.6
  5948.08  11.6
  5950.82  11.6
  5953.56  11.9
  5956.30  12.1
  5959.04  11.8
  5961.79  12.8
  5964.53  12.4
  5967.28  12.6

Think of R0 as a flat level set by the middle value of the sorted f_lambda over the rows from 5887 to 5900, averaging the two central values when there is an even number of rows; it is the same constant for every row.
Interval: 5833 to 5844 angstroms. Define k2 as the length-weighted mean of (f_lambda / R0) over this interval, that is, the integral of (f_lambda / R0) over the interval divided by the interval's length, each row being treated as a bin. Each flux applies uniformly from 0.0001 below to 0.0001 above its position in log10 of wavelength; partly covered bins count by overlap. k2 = 1.146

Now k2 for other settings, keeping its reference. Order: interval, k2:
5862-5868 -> 1.137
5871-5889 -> 1.117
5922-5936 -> 1.134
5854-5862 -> 1.121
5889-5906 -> 1.022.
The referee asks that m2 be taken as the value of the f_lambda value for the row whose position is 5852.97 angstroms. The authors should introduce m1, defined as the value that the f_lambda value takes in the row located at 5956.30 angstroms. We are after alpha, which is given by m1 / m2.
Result 0.92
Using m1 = 12.1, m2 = 13.2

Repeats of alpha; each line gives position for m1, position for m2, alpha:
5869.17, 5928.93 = 0.90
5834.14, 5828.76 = 0.95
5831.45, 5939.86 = 1.03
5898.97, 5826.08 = 1.03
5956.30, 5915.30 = 0.97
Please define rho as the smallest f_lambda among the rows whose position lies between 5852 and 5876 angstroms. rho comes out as 12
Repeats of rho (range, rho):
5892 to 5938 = 9.01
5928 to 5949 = 11.6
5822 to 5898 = 9.01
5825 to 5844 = 12.3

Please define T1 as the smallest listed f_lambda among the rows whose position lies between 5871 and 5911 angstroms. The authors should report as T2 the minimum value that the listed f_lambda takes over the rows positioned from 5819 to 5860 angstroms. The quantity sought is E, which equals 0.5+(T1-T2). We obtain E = -1.8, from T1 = 9.01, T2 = 11.3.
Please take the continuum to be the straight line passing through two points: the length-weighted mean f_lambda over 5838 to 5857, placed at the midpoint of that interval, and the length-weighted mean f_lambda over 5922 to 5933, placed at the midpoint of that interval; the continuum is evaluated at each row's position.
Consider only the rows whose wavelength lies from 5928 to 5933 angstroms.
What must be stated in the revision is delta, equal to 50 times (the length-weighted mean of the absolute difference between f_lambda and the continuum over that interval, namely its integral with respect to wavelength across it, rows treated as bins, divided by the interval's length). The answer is 32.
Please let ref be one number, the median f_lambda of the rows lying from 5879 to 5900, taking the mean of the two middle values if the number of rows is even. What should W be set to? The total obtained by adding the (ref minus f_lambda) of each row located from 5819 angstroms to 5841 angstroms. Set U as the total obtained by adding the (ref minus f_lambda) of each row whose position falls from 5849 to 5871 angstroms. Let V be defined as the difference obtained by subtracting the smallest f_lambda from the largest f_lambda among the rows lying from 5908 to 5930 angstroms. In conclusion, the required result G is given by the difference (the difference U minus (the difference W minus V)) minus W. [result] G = 7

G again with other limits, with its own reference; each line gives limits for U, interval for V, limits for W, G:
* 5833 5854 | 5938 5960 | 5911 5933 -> 2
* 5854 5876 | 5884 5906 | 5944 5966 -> 1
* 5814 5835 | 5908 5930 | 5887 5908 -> -15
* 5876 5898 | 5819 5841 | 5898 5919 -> 13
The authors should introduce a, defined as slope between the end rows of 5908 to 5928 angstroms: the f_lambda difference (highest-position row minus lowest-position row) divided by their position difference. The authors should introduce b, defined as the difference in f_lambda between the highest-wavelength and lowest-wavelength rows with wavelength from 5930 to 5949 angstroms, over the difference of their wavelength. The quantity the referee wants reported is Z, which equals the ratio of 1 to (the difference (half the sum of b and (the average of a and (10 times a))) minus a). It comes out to -17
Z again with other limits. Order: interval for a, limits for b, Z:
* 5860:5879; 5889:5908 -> 8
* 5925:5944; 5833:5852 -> -10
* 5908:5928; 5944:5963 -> -27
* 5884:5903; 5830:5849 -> 50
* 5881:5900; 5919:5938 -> 20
